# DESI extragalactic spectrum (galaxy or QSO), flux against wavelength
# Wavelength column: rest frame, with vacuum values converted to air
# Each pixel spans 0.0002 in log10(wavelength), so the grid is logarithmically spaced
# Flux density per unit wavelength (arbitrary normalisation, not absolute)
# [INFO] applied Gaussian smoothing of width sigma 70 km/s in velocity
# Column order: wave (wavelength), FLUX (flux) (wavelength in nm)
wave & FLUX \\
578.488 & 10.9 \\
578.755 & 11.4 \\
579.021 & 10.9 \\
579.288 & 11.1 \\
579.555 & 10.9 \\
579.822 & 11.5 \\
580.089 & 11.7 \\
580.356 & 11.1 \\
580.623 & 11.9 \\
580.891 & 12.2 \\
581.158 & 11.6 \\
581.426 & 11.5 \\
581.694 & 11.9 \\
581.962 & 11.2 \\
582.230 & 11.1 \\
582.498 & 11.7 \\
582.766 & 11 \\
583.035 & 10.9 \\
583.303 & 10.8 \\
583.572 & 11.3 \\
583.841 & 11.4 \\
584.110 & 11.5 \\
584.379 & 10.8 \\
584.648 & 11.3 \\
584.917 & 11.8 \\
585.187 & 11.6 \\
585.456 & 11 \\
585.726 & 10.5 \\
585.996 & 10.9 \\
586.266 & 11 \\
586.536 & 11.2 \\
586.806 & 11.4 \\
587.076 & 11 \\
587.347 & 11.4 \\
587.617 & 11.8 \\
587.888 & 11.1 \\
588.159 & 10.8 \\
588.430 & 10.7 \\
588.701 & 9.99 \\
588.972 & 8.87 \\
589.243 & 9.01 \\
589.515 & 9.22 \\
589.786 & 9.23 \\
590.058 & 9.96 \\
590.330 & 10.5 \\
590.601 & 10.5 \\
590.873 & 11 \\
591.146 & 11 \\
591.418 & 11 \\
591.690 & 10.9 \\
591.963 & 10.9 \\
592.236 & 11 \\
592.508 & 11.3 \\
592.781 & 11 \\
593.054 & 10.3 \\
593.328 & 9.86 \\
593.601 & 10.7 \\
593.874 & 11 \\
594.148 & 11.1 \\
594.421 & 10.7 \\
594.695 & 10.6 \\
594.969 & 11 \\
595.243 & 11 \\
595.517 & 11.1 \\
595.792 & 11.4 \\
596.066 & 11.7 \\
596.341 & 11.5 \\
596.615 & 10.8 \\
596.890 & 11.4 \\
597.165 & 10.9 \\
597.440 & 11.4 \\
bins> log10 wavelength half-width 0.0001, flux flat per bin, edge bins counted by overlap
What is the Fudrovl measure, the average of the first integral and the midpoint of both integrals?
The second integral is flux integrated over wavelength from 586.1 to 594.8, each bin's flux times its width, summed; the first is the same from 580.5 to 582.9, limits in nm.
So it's 44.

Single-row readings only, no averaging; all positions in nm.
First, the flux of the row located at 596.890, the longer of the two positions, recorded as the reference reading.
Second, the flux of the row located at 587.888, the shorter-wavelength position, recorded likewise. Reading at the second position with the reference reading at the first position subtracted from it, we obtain -0.30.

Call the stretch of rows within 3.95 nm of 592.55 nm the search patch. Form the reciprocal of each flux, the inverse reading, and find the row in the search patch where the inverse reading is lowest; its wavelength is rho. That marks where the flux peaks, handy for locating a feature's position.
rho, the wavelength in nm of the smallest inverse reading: 596.066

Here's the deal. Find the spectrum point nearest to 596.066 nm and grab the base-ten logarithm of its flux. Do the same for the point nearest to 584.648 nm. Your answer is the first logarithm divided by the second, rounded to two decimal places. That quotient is 1.01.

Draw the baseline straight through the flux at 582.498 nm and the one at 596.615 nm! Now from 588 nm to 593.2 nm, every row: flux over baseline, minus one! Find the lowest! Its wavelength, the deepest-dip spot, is 588.972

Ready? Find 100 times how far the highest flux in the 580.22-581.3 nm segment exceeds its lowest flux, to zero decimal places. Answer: 110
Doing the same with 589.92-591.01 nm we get 104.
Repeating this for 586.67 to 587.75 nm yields 80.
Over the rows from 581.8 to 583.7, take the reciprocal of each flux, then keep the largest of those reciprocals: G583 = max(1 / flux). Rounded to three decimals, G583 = 0.093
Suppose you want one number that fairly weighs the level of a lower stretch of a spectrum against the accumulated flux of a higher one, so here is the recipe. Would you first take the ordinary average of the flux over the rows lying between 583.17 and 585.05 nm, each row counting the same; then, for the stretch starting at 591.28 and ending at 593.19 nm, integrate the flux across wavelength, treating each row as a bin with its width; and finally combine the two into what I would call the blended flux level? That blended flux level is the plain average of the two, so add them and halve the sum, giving 16.1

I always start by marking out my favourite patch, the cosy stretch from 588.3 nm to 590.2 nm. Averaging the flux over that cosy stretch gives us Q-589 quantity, 9.57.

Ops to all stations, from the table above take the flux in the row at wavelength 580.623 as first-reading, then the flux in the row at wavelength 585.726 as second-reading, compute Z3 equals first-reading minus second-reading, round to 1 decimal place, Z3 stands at 1.4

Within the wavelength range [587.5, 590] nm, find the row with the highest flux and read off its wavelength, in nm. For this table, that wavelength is 587.617 nm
